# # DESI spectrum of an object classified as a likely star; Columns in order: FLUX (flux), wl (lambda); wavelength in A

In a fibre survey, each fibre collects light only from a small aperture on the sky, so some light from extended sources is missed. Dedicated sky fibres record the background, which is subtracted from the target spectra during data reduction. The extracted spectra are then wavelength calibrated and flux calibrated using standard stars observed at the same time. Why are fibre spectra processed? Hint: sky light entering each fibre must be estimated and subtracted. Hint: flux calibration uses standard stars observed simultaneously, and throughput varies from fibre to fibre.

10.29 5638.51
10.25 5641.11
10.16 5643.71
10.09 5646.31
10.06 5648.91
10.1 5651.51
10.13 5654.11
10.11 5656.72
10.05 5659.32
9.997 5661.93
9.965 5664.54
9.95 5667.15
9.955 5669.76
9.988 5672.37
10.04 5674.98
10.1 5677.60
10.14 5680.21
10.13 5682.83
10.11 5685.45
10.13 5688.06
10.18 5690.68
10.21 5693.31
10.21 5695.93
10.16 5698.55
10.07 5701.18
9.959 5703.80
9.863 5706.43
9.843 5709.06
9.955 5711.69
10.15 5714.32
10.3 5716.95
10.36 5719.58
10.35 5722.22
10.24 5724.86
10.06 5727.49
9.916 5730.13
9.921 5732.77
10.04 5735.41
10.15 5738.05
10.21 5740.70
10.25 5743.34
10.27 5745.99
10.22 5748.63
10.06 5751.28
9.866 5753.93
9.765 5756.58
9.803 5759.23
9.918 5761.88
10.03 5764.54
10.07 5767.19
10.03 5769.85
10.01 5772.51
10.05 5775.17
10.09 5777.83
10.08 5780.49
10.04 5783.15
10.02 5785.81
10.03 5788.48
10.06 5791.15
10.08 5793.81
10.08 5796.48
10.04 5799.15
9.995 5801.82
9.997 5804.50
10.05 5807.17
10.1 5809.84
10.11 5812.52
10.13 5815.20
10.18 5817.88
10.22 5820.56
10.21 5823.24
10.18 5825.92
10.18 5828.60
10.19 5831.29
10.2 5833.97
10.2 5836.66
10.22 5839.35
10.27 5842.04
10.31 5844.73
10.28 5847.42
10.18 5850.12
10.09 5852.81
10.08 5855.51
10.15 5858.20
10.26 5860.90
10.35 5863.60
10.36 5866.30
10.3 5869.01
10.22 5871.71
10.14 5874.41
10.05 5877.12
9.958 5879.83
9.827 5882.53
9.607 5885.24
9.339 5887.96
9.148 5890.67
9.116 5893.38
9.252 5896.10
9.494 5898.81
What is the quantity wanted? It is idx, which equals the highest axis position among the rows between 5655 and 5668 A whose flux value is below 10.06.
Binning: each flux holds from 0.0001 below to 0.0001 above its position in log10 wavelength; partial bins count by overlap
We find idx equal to 5667.15 A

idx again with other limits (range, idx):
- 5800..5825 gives 5807.17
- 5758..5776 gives 5775.17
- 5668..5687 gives 5674.98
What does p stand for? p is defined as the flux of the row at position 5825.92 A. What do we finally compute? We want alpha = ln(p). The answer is 2.32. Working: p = 10.18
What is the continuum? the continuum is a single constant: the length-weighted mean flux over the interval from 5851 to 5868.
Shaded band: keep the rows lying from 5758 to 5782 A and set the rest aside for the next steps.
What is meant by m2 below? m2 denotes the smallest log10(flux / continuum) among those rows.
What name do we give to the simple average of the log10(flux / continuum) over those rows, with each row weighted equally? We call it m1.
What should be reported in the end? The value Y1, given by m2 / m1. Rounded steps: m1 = -0.009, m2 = -0.0179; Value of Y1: 2.0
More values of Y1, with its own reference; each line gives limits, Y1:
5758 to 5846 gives 3.5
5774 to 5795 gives 1.2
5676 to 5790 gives 3.3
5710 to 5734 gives 3.9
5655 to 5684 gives 1.5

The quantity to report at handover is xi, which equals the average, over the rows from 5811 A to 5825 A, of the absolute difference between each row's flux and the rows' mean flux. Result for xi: 0.04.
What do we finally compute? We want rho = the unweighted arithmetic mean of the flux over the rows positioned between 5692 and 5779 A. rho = 10.1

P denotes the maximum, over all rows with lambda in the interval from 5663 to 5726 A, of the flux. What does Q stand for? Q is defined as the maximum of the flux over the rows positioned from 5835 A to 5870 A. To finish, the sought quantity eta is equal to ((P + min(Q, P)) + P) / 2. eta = 15.5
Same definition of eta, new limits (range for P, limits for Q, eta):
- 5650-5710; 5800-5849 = 15.3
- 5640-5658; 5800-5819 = 15.3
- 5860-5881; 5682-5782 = 15.5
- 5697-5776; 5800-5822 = 15.5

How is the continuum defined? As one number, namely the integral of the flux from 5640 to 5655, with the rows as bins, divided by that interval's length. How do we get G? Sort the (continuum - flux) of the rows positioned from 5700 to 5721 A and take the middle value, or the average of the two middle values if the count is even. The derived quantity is 0.12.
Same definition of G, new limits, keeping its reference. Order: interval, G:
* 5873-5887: 0.17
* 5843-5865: -0.09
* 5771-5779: 0.08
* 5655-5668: 0.14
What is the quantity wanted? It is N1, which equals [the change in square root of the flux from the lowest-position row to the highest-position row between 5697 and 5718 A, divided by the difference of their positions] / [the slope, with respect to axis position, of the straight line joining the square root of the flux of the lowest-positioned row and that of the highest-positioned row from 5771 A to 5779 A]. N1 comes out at 0.5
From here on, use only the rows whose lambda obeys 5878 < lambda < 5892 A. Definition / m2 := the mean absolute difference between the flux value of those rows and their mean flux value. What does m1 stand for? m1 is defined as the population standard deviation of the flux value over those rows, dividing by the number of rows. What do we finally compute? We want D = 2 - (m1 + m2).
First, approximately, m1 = 0.30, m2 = 0.27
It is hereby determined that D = 1.43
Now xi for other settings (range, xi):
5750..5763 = 0.09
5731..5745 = 0.11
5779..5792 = 0.02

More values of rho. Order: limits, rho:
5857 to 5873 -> 10.3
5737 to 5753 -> 10.2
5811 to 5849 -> 10.2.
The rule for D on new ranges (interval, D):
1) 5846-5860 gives 1.87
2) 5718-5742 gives 1.71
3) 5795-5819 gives 1.89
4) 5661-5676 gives 1.94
